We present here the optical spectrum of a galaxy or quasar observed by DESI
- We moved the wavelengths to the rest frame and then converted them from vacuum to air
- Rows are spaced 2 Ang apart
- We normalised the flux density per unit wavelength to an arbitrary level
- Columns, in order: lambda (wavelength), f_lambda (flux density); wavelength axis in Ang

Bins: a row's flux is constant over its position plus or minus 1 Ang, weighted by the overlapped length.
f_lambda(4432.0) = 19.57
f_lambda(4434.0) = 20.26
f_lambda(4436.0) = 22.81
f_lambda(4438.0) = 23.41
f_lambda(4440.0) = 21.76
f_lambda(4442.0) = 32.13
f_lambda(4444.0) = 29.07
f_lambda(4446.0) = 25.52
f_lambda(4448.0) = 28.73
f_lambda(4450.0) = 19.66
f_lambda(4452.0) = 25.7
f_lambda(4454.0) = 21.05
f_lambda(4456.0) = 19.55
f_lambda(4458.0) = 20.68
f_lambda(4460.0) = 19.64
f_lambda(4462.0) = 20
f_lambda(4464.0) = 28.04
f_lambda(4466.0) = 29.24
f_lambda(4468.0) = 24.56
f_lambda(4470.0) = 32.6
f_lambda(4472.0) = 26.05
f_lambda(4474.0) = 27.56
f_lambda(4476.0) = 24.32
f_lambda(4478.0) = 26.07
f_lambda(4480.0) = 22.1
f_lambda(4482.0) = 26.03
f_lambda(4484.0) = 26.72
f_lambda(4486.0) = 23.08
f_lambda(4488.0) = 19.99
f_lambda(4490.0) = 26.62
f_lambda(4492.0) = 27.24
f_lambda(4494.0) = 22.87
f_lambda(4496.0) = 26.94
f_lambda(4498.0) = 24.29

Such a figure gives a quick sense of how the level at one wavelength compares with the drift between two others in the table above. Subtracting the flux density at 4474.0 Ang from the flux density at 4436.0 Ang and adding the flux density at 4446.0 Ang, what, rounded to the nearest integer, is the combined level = 21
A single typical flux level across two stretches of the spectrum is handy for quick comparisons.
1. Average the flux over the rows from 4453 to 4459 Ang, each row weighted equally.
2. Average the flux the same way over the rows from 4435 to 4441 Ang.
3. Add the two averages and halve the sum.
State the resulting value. 21.5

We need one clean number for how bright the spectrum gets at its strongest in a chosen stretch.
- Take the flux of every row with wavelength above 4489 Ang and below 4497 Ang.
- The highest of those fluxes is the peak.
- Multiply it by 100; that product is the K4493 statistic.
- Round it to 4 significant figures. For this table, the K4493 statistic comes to 2724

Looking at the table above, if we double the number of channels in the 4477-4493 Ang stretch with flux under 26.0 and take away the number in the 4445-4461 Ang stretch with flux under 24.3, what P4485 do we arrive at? 1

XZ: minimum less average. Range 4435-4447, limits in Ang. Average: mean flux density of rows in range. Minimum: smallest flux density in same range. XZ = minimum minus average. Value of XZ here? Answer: -4.0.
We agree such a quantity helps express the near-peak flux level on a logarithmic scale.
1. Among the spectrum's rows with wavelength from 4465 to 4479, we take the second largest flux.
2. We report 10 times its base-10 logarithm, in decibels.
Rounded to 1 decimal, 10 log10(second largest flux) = 14.7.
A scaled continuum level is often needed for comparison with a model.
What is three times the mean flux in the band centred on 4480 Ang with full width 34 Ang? 77.7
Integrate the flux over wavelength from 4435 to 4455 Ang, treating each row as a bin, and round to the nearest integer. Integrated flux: 500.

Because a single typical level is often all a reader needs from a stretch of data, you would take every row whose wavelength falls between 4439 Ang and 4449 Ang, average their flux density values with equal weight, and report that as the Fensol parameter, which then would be 27.4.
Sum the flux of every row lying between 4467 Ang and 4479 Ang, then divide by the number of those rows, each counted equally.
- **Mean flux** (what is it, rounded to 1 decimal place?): 26.9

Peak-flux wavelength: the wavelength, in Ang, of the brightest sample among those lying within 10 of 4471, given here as 4470.0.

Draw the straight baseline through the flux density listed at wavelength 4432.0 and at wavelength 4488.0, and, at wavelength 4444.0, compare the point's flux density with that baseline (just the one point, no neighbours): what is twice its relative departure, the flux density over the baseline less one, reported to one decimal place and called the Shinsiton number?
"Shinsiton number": 1.0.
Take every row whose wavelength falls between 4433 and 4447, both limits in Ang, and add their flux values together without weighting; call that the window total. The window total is 175.0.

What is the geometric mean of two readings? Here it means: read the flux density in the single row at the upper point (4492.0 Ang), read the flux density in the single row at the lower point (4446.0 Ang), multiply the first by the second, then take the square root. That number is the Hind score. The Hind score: 26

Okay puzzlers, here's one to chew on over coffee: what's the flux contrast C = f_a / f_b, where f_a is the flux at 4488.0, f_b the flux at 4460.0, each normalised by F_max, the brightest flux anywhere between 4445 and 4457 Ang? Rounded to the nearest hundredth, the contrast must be 1.02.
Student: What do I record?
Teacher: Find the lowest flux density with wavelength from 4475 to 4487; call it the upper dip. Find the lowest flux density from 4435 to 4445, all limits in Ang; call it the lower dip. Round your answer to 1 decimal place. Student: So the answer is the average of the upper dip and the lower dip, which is 21.9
